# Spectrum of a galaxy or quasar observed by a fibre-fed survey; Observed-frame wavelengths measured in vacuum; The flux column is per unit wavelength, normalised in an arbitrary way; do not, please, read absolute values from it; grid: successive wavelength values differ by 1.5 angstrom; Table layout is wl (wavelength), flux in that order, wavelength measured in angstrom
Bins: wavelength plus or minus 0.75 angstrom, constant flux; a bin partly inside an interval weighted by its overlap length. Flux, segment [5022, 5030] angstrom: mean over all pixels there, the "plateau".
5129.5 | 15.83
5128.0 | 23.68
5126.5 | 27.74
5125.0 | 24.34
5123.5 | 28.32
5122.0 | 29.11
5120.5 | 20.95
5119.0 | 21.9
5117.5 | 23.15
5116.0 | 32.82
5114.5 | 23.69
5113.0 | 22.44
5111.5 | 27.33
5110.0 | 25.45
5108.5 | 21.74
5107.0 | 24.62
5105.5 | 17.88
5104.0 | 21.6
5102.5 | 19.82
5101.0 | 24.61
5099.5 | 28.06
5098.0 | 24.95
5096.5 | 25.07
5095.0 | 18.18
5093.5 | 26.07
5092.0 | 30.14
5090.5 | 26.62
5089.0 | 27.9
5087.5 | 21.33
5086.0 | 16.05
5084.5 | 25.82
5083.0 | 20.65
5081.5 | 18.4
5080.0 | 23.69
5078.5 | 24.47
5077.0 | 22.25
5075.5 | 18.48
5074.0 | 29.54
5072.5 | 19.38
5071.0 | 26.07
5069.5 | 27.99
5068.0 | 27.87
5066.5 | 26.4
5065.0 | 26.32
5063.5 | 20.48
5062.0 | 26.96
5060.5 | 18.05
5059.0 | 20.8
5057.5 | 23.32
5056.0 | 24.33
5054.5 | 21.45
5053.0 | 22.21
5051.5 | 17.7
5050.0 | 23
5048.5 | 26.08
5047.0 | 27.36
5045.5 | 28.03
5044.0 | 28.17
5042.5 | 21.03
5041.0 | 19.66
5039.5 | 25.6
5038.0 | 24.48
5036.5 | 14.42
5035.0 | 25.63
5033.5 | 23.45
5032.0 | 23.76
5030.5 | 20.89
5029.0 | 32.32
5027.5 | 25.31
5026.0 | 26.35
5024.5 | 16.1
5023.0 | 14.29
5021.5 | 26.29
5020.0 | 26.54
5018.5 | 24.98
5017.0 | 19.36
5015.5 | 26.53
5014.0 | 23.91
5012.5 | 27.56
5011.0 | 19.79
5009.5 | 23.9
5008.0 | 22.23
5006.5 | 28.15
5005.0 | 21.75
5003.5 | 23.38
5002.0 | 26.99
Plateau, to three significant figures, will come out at 22.9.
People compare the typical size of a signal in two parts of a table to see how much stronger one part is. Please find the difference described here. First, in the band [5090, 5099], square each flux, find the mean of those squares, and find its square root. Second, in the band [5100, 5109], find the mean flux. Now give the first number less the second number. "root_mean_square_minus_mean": 4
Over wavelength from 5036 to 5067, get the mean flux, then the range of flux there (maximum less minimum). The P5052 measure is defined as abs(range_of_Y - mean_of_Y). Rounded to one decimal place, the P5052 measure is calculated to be 9.4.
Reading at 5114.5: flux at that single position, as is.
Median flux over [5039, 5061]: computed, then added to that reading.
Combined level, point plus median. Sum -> 47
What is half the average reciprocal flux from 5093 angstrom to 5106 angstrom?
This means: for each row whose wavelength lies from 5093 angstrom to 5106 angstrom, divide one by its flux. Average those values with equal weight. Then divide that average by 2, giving 0.0223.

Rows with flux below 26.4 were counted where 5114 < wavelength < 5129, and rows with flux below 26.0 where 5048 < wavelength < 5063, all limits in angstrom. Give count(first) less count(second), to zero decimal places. -2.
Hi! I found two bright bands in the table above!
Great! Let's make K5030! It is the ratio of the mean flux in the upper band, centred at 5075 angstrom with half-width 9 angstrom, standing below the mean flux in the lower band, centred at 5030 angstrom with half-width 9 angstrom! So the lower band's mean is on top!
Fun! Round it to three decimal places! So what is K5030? 0.958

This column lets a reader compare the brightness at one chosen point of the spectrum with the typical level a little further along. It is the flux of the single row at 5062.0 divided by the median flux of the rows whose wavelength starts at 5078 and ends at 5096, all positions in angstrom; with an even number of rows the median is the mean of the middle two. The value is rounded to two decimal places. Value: 1.12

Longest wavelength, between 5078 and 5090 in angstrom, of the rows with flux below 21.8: 5087.5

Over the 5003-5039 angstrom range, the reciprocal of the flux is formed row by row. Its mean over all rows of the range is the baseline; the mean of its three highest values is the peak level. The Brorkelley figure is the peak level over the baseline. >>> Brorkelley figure 1.51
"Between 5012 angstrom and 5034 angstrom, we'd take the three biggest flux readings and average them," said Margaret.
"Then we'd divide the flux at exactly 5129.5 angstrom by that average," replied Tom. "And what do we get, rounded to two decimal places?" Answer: 0.55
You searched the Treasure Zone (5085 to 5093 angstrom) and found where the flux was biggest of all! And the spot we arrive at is 5092.0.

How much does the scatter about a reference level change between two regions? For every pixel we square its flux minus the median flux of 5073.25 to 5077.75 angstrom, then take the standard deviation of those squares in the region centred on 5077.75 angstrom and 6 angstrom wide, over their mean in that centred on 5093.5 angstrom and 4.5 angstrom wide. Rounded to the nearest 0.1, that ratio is 0.2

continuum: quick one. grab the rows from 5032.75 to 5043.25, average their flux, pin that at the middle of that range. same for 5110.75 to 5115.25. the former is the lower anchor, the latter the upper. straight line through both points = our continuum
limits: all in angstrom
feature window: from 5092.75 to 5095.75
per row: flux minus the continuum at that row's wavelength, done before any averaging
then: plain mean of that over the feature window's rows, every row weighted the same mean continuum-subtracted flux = -1.7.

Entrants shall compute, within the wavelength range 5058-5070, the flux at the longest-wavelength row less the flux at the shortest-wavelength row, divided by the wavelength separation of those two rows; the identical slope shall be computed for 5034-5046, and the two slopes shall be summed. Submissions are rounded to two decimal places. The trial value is 0.91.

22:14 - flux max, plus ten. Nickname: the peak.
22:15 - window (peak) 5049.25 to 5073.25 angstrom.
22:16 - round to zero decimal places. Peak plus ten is 38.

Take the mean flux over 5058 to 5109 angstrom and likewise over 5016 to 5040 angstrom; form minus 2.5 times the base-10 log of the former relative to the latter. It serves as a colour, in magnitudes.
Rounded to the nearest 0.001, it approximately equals -0.017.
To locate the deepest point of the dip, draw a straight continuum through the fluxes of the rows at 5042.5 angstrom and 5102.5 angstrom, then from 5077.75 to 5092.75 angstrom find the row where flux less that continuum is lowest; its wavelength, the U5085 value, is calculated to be 5086.0 angstrom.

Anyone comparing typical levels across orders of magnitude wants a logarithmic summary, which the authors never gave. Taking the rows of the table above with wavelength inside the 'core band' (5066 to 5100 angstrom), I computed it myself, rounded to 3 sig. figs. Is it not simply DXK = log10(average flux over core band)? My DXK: 1.38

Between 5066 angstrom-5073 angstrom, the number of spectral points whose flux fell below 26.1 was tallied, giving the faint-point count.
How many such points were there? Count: 2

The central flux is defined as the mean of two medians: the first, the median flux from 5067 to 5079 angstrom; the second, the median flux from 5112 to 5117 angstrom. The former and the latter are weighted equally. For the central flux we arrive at 24.5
